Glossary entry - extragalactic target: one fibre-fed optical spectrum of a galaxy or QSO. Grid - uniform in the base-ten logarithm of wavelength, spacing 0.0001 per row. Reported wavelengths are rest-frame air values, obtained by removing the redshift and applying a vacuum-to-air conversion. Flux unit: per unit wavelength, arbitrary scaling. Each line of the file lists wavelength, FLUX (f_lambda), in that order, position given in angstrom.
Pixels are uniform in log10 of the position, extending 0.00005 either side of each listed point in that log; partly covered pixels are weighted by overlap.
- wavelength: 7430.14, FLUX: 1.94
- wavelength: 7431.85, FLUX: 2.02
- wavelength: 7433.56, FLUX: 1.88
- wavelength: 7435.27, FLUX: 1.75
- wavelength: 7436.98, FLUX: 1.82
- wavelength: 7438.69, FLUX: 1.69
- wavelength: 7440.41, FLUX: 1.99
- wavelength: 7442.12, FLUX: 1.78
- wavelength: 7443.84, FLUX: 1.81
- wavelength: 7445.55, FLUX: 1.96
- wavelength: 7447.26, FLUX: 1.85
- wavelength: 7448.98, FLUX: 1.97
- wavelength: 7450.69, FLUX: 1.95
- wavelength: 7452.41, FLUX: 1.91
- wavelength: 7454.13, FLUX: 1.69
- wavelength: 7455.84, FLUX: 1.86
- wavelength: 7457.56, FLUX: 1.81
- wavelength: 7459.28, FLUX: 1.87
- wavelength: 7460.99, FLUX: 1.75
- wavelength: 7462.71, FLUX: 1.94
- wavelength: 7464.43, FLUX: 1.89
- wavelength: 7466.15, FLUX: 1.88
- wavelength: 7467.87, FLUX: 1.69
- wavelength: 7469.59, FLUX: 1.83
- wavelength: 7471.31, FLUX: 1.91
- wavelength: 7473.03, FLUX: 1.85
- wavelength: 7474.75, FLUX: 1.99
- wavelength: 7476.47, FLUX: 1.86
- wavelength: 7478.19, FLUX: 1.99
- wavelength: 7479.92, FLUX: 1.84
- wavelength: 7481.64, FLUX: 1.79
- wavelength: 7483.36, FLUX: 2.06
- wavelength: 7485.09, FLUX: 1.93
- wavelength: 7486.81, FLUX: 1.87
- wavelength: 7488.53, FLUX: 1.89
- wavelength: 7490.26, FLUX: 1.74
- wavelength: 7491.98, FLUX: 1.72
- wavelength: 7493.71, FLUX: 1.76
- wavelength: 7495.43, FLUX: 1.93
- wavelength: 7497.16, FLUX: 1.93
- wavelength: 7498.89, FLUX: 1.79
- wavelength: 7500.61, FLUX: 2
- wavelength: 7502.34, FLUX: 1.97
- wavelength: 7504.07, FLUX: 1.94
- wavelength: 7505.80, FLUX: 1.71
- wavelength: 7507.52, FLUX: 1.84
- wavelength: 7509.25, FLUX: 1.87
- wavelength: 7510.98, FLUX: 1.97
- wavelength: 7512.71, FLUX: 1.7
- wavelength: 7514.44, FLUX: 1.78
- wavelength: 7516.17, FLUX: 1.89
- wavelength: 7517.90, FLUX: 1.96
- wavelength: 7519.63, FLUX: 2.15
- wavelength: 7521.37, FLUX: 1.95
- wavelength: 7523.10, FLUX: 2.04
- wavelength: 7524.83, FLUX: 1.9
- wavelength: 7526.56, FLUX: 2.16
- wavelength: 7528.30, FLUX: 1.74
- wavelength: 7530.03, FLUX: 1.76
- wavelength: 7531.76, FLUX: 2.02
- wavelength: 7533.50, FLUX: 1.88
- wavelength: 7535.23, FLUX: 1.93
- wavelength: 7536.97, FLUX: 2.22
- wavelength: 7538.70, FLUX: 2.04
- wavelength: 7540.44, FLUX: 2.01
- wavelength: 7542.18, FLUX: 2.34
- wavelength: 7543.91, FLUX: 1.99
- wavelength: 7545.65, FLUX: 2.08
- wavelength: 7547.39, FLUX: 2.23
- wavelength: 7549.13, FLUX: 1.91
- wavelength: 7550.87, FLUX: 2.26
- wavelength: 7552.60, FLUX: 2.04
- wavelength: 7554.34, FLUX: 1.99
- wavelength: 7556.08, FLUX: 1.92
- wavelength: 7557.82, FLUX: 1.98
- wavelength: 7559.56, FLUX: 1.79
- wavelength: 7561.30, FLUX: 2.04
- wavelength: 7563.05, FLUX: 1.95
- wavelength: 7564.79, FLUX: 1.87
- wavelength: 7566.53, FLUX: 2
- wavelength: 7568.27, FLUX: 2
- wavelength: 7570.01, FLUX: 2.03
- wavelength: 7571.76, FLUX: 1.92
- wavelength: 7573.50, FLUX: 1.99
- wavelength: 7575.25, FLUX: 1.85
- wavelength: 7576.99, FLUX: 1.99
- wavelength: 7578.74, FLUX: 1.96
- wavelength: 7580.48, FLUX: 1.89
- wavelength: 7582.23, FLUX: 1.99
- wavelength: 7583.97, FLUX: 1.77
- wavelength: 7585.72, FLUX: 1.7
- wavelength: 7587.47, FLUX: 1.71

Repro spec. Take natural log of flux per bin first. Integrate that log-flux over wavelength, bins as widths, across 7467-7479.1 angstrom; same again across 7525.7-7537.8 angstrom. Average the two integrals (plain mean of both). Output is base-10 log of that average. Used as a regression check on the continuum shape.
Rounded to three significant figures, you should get 0.894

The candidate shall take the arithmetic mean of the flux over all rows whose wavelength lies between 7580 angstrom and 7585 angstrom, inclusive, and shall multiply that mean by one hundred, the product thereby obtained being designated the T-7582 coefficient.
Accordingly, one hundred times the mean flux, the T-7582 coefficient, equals 188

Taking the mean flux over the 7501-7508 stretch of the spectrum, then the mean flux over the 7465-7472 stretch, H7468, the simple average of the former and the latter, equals 1.85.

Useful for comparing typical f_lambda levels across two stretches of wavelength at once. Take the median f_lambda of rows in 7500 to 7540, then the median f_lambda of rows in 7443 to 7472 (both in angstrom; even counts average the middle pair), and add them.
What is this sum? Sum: 3.81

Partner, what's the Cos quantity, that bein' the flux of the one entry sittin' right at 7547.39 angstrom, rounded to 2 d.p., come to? 2.23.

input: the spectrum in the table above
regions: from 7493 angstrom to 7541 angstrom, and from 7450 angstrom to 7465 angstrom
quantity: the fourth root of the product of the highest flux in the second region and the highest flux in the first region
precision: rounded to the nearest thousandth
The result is 1.442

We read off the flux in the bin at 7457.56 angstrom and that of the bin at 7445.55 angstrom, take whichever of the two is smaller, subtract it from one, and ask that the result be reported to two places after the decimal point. -0.81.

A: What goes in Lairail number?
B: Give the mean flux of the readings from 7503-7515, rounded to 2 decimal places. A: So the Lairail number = 1.83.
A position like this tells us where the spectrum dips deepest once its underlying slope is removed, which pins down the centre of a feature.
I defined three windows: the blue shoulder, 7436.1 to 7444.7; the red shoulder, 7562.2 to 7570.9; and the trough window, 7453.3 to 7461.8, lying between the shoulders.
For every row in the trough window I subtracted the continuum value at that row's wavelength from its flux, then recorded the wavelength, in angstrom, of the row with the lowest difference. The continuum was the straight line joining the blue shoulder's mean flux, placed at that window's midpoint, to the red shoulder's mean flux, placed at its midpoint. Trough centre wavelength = 7454.13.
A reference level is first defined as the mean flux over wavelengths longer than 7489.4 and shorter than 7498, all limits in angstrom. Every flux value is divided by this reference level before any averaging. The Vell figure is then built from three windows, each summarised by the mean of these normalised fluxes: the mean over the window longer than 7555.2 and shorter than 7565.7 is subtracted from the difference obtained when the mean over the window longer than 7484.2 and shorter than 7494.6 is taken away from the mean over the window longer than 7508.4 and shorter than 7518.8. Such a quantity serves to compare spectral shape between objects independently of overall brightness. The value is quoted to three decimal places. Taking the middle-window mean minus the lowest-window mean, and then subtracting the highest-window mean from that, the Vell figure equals -1.036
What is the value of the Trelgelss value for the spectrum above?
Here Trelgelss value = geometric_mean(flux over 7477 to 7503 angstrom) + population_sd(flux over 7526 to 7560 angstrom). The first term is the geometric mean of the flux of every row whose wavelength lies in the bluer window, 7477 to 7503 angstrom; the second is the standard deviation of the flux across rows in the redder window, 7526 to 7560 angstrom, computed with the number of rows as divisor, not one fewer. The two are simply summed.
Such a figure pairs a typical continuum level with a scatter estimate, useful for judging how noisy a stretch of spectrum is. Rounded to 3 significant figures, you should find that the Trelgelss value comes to 2.04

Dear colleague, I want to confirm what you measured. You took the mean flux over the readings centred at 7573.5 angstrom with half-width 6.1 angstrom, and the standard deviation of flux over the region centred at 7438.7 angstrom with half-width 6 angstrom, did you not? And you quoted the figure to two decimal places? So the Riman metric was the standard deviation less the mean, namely -1.87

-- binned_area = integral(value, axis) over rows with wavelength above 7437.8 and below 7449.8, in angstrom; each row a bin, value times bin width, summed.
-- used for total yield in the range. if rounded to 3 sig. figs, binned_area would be 22.4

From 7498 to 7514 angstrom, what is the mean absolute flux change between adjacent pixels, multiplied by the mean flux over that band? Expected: 0.24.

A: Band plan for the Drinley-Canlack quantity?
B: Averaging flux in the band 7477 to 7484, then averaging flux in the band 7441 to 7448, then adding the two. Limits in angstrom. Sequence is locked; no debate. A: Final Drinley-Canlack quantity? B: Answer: 3.77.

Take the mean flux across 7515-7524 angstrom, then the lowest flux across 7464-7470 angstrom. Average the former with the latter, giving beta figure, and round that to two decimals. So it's 1.84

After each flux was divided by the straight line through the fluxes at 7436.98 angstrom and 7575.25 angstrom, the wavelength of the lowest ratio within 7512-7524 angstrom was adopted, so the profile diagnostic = 7512.71 angstrom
